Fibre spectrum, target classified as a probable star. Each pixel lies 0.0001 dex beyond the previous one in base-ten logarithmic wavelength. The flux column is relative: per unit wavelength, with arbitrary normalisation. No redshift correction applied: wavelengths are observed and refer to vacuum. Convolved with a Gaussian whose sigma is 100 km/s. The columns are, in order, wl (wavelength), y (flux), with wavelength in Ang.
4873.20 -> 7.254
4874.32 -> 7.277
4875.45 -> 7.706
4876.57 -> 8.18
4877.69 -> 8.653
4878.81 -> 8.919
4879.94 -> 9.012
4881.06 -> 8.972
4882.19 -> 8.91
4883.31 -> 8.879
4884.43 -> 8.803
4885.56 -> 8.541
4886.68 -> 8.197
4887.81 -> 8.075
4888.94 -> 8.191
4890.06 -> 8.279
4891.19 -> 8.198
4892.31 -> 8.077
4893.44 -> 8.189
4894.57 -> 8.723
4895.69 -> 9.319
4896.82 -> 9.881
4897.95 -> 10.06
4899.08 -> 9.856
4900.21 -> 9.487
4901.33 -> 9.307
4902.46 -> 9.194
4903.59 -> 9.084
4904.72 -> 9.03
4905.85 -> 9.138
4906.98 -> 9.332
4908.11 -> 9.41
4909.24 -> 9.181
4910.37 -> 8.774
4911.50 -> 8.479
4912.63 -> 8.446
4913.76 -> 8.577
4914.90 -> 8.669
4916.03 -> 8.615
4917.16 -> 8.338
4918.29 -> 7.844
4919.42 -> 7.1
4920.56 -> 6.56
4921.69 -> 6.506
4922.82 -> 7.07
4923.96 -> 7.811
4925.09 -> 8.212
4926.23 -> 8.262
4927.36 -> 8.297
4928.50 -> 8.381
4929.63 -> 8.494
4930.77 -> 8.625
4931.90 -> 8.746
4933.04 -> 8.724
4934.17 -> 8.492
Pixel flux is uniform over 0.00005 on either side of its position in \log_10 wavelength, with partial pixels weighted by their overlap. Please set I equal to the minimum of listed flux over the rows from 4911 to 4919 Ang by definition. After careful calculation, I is 7.844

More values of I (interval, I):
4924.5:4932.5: 8.212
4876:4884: 8.18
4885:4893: 8.075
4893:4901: 8.189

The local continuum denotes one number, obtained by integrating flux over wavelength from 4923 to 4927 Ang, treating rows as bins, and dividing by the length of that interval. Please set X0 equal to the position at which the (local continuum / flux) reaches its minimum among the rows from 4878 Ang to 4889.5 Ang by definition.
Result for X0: 4879.94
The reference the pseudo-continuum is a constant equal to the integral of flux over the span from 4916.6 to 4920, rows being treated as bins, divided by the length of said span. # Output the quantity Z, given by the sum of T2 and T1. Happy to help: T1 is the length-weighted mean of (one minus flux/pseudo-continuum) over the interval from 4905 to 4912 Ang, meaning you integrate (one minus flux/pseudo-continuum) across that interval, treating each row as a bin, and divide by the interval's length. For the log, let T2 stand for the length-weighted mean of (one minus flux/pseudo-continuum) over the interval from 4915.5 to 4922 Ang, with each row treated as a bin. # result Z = -0.14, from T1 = -0.168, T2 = 0.029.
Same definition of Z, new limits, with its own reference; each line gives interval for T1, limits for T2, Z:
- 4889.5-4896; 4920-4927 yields -0.05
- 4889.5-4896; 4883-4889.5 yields -0.18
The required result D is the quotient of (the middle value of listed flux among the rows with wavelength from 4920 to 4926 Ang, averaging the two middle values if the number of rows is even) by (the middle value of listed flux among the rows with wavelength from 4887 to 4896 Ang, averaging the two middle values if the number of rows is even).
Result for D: 0.86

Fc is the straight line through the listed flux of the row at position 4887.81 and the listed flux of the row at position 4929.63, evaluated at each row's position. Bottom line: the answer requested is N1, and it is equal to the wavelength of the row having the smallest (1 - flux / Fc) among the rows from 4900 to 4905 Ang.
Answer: 4900.21 Ang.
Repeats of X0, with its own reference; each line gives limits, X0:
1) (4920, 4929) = 4928.50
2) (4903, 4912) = 4908.11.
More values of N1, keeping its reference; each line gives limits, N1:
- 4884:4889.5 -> 4884.43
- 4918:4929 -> 4928.50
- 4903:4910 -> 4908.11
